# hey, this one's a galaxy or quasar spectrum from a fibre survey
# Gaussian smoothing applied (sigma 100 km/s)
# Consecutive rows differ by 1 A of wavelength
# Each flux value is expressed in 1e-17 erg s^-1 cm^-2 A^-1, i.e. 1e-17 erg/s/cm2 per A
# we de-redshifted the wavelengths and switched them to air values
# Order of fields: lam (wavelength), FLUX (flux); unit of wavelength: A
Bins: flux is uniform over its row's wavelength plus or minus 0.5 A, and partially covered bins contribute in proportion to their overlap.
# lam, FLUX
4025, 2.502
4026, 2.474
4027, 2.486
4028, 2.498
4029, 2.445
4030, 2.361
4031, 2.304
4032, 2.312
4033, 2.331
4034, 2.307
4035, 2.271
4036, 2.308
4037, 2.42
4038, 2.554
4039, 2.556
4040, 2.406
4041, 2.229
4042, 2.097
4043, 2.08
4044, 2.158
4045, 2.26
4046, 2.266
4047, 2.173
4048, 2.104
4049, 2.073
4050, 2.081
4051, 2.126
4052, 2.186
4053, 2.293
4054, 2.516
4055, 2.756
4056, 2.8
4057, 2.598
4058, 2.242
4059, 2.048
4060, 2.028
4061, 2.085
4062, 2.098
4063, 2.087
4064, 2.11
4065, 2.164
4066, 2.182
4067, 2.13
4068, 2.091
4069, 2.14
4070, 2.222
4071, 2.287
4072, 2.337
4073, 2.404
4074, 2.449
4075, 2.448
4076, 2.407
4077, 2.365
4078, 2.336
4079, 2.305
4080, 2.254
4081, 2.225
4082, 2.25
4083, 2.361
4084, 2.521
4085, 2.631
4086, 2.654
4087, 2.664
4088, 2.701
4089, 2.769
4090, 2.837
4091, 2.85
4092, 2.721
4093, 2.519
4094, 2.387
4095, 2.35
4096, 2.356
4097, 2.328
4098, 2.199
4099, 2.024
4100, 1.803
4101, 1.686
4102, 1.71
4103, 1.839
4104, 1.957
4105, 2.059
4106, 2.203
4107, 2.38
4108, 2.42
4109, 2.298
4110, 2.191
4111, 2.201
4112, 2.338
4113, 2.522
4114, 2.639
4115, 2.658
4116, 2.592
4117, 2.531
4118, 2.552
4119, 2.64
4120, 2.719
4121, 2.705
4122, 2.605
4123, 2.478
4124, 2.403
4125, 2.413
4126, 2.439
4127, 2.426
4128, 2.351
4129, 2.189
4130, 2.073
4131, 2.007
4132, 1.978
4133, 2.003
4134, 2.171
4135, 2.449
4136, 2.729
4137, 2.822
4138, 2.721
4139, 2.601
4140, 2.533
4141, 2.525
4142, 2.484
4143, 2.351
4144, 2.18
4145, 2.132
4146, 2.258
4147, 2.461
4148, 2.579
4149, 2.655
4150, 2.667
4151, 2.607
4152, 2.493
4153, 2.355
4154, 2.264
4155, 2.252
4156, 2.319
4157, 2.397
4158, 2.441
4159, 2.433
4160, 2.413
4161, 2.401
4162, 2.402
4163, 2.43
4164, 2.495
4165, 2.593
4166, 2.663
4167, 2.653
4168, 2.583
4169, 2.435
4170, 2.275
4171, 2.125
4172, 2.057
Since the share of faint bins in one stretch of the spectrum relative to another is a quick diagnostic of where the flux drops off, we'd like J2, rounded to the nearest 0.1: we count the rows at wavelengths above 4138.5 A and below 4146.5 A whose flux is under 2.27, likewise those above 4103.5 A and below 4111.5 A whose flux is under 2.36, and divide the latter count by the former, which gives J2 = 2.0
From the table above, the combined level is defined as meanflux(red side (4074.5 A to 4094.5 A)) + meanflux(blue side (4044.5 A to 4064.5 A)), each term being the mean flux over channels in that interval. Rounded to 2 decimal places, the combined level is 4.76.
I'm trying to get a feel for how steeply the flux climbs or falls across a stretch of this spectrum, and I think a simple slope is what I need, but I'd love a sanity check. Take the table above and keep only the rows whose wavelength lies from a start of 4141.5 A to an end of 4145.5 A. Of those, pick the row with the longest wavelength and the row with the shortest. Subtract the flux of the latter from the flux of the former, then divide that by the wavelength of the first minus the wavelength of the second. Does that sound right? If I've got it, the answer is -0.12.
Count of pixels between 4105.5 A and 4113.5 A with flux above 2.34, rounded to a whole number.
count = 3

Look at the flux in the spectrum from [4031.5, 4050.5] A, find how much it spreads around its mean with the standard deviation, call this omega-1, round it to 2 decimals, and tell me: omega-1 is 0.15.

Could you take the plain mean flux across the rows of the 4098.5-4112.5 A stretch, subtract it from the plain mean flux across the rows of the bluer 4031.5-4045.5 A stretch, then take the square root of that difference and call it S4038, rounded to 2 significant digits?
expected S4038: 0.48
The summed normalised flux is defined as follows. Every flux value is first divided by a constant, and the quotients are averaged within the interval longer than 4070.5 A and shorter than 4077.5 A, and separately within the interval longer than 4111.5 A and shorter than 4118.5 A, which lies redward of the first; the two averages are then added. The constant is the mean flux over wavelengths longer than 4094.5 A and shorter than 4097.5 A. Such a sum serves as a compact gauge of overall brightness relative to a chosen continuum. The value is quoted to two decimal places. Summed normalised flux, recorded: 2.10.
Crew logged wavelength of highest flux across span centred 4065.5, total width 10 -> 4070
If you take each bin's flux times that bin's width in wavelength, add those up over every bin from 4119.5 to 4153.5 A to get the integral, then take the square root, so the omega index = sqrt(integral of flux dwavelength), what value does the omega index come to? 9.1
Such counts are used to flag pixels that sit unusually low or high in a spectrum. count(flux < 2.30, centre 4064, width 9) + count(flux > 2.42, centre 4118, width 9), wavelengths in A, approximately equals 18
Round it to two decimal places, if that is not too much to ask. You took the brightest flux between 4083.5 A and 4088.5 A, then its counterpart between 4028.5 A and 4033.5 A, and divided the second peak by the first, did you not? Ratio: 0.91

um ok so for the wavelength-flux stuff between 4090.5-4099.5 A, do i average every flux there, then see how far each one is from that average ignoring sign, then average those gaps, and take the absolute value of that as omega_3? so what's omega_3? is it 0.19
